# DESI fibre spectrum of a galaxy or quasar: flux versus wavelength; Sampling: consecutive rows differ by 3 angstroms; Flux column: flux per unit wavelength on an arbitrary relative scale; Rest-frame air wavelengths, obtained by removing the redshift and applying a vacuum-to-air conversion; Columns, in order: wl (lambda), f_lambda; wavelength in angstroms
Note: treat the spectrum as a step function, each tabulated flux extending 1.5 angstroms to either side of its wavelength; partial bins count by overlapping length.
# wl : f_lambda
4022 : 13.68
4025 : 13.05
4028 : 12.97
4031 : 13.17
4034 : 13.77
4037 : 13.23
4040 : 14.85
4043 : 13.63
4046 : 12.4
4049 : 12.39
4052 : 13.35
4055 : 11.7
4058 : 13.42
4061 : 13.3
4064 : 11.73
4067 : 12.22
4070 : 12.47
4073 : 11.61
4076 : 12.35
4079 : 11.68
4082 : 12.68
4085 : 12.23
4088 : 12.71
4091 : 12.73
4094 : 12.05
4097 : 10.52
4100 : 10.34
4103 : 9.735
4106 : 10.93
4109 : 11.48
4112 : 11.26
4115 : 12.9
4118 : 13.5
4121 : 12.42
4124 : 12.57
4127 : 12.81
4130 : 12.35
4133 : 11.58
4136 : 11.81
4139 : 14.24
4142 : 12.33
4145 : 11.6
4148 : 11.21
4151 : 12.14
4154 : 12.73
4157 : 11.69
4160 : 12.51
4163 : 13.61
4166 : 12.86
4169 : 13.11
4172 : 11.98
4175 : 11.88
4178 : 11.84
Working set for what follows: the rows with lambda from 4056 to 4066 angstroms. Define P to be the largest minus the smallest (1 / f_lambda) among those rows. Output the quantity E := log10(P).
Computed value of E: -1.97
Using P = 0.0107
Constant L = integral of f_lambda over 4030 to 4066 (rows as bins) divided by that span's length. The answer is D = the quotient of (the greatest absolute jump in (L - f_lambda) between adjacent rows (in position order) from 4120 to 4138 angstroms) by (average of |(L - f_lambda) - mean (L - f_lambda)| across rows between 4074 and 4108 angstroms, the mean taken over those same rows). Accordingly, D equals 0.8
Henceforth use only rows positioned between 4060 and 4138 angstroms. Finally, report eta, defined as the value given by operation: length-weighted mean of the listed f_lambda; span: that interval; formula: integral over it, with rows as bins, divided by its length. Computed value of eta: 12.0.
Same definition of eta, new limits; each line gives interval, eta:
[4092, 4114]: 11.0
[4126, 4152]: 12.2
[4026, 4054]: 13.3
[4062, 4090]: 12.2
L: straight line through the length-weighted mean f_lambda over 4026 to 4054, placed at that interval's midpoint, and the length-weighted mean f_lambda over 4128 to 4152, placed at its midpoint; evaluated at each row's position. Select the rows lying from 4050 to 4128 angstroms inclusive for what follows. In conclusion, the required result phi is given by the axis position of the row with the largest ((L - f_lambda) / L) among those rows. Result 4103 angstroms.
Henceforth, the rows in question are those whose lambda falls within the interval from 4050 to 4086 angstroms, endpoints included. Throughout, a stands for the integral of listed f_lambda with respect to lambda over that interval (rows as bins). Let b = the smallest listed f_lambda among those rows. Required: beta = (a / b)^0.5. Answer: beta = 6.20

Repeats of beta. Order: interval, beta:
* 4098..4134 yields 6.61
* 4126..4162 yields 6.27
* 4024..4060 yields 6.36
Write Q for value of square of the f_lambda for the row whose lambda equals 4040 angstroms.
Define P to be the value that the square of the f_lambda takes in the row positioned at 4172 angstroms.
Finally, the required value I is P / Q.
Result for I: 0.65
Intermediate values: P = 144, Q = 221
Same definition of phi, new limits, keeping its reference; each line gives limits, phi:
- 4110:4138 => 4112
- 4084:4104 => 4103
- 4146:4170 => 4148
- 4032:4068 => 4055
